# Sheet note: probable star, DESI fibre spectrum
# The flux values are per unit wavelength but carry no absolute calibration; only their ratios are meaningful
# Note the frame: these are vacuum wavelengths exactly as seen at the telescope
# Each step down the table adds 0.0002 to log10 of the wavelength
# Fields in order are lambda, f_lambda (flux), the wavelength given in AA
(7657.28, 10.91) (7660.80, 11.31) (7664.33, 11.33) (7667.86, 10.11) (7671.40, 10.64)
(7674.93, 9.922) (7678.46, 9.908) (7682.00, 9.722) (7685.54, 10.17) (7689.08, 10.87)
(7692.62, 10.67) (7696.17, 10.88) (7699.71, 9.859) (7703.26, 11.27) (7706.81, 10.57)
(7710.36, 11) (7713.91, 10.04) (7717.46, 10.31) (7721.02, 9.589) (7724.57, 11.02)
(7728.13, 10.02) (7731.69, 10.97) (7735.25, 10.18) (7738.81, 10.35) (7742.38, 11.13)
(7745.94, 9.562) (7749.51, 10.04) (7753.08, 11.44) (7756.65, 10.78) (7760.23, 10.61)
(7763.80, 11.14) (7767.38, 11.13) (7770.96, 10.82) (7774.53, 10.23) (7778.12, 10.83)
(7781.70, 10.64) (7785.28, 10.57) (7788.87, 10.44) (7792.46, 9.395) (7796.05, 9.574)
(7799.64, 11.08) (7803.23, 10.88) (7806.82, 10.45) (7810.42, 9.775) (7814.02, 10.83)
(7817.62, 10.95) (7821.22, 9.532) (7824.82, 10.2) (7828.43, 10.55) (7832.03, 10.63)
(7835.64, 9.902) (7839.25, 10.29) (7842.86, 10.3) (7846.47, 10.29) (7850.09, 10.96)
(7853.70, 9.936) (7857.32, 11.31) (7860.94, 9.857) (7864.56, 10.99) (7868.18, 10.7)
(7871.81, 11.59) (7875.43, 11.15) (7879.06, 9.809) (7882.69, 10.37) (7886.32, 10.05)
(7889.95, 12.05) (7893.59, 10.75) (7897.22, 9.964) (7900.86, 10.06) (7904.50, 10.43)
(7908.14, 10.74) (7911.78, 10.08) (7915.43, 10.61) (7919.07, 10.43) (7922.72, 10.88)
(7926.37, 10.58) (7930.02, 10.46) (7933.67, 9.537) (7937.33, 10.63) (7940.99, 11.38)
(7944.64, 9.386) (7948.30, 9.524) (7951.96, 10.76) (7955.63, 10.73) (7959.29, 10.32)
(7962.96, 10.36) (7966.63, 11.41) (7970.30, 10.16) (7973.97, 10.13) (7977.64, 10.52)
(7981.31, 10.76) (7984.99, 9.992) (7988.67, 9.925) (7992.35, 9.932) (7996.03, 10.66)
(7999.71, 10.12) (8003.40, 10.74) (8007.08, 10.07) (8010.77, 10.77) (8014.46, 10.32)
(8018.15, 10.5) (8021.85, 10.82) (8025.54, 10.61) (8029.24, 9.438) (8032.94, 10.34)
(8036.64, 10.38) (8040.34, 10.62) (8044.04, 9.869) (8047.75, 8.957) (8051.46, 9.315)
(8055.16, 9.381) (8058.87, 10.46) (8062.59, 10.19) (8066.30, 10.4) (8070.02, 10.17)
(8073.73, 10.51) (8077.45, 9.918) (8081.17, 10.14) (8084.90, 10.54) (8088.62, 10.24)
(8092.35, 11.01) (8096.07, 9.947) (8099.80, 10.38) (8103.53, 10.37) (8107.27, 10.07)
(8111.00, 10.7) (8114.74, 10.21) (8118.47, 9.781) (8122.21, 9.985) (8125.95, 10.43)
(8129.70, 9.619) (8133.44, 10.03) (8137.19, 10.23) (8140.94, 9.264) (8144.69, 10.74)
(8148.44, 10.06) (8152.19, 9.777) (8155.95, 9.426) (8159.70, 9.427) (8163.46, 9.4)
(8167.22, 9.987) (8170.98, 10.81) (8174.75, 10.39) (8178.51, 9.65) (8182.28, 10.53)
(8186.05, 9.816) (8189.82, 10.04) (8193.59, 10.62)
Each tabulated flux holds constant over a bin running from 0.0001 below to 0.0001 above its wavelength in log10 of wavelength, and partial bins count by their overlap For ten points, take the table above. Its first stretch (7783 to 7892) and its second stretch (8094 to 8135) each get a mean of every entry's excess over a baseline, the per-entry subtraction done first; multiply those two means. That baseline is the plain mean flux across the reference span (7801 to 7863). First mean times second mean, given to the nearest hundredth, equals -0.02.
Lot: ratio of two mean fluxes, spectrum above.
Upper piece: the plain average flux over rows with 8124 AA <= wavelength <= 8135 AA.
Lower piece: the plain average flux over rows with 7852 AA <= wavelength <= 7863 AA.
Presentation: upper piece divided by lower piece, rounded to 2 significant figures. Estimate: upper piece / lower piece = 0.97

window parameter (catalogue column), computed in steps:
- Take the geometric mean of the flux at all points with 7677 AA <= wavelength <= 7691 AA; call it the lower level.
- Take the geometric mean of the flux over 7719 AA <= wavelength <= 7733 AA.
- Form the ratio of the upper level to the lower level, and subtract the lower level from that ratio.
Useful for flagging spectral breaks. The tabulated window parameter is -9.14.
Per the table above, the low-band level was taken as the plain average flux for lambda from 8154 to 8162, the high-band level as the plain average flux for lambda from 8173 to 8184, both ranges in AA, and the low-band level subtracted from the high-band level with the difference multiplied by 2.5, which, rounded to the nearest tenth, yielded 1.9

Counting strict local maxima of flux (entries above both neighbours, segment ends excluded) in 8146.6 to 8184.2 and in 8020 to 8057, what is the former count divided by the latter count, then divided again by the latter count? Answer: 2.00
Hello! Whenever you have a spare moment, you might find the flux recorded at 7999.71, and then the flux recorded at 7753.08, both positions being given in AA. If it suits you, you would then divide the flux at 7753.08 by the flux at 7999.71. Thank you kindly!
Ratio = 1.13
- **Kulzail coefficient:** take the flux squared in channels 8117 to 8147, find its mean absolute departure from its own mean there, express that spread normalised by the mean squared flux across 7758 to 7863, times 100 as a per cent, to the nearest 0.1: 6.4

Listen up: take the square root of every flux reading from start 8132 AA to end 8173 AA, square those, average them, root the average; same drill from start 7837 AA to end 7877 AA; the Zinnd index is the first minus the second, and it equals -0.116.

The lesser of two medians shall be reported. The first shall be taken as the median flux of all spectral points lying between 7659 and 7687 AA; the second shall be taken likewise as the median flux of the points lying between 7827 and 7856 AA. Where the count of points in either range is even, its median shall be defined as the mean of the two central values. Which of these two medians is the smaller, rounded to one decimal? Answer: 10.1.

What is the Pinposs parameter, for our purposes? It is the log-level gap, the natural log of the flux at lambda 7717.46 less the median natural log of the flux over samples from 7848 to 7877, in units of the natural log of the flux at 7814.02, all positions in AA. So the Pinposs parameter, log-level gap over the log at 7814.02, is -0.026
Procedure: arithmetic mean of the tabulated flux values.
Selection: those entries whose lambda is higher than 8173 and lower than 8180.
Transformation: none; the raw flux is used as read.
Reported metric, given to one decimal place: 10.0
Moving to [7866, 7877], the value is 11.1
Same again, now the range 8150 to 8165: 9.5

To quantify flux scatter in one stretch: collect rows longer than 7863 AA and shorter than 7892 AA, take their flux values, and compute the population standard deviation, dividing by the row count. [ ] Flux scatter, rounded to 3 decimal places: 0.714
